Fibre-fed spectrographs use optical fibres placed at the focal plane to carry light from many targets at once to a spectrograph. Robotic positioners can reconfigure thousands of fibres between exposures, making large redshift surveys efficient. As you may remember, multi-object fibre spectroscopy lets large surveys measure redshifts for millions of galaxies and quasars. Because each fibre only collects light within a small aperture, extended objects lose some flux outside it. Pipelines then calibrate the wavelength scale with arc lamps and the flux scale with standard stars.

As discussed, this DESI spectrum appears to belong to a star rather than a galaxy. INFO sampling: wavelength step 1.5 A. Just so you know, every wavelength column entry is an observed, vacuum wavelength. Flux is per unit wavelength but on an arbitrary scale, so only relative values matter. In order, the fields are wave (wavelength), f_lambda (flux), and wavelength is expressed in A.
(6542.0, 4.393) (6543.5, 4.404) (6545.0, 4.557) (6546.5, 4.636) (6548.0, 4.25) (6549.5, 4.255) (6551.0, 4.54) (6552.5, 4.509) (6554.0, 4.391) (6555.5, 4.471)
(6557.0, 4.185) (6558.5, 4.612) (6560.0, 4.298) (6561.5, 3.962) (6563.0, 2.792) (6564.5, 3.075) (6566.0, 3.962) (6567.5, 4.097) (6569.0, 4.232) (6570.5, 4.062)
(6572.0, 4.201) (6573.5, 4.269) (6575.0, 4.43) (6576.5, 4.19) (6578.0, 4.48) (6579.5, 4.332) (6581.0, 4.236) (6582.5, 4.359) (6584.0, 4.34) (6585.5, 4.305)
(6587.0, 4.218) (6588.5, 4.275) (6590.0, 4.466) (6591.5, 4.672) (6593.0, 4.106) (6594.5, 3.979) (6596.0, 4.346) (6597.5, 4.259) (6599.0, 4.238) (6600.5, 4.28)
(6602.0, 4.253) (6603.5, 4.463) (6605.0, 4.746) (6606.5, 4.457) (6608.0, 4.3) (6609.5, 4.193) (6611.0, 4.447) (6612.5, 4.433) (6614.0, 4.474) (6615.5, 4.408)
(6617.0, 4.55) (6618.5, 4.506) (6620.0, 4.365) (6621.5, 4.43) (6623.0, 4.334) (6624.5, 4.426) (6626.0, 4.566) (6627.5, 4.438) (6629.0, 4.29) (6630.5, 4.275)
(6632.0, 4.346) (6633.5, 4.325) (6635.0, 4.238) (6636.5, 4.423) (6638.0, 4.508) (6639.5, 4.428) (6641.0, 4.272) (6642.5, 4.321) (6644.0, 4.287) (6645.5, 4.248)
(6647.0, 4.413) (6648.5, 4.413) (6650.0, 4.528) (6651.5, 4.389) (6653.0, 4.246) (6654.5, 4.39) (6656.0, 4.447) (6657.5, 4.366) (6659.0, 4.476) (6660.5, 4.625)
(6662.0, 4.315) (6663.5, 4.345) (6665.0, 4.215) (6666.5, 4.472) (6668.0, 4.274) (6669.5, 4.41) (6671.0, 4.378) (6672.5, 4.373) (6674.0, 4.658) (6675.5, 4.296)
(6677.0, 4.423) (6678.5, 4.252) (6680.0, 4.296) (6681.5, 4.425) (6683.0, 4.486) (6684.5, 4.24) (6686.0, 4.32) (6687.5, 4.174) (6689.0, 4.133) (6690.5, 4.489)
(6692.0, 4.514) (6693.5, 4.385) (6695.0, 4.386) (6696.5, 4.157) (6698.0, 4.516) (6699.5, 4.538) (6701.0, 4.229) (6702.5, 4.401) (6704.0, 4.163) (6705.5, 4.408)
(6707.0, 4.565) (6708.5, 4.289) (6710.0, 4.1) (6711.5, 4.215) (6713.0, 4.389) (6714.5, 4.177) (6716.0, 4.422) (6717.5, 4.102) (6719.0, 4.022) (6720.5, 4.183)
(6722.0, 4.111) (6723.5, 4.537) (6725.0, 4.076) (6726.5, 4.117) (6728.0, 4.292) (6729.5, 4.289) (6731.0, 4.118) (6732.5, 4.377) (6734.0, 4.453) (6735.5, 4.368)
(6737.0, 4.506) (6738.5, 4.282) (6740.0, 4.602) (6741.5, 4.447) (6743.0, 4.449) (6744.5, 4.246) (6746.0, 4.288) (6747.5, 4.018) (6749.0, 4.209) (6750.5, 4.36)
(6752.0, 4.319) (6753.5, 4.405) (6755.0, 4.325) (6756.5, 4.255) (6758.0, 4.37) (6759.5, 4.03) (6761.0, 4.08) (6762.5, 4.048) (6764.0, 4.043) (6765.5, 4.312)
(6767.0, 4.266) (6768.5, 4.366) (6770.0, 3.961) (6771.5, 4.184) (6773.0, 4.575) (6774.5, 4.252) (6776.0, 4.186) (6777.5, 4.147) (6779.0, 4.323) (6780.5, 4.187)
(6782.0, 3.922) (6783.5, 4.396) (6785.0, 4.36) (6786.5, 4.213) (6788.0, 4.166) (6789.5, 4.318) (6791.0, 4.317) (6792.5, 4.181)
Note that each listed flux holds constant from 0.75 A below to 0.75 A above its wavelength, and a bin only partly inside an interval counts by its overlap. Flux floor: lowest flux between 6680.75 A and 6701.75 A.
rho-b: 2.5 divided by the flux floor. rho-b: 0.605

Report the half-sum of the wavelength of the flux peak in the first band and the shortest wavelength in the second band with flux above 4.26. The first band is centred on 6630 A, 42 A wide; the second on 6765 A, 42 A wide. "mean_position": 6686.0 A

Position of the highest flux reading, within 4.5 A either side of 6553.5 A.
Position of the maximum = 6551.0 A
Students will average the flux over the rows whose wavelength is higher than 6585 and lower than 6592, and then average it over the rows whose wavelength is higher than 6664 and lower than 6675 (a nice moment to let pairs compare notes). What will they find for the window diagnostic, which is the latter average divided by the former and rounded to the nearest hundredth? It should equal 1.00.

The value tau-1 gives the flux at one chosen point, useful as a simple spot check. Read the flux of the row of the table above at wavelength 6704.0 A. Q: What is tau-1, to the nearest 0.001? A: 4.163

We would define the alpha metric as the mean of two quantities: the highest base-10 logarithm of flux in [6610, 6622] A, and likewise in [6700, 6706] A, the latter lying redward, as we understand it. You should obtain 0.651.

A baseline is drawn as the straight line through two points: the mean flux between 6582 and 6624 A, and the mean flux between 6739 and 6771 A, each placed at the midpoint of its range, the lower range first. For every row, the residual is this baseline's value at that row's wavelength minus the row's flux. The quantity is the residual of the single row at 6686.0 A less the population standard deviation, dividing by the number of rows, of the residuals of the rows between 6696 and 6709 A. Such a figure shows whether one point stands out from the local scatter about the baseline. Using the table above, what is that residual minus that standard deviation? -0.17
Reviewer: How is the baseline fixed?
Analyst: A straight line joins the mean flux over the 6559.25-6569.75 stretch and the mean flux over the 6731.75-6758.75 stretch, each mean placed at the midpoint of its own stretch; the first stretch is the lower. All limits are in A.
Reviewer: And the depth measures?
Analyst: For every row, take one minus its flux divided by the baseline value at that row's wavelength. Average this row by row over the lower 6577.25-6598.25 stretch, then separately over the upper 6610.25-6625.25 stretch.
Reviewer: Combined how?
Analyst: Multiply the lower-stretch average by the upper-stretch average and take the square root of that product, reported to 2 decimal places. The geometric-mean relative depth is 0.12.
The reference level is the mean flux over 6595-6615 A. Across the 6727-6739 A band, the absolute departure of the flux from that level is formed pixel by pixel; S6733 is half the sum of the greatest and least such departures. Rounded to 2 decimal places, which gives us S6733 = 0.13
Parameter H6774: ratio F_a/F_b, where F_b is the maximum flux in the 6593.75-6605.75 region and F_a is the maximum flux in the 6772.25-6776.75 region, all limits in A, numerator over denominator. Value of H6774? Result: 0.96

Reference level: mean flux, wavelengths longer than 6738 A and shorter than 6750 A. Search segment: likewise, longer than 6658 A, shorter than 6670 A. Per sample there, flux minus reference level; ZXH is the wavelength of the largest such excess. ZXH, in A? 6660.5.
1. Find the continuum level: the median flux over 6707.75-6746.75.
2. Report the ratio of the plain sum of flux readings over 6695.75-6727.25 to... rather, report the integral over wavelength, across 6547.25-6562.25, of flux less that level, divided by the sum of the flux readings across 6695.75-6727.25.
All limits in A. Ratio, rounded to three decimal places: 0.010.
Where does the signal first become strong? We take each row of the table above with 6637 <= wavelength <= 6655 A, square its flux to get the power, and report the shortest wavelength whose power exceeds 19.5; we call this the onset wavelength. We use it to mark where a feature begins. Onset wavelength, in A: 6638.0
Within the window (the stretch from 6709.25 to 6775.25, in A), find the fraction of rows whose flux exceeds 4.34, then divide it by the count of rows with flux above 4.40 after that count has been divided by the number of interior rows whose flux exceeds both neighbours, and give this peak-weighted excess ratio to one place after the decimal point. 0.6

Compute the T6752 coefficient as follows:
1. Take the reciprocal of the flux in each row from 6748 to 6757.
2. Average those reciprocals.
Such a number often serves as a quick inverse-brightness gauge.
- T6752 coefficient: 0.232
